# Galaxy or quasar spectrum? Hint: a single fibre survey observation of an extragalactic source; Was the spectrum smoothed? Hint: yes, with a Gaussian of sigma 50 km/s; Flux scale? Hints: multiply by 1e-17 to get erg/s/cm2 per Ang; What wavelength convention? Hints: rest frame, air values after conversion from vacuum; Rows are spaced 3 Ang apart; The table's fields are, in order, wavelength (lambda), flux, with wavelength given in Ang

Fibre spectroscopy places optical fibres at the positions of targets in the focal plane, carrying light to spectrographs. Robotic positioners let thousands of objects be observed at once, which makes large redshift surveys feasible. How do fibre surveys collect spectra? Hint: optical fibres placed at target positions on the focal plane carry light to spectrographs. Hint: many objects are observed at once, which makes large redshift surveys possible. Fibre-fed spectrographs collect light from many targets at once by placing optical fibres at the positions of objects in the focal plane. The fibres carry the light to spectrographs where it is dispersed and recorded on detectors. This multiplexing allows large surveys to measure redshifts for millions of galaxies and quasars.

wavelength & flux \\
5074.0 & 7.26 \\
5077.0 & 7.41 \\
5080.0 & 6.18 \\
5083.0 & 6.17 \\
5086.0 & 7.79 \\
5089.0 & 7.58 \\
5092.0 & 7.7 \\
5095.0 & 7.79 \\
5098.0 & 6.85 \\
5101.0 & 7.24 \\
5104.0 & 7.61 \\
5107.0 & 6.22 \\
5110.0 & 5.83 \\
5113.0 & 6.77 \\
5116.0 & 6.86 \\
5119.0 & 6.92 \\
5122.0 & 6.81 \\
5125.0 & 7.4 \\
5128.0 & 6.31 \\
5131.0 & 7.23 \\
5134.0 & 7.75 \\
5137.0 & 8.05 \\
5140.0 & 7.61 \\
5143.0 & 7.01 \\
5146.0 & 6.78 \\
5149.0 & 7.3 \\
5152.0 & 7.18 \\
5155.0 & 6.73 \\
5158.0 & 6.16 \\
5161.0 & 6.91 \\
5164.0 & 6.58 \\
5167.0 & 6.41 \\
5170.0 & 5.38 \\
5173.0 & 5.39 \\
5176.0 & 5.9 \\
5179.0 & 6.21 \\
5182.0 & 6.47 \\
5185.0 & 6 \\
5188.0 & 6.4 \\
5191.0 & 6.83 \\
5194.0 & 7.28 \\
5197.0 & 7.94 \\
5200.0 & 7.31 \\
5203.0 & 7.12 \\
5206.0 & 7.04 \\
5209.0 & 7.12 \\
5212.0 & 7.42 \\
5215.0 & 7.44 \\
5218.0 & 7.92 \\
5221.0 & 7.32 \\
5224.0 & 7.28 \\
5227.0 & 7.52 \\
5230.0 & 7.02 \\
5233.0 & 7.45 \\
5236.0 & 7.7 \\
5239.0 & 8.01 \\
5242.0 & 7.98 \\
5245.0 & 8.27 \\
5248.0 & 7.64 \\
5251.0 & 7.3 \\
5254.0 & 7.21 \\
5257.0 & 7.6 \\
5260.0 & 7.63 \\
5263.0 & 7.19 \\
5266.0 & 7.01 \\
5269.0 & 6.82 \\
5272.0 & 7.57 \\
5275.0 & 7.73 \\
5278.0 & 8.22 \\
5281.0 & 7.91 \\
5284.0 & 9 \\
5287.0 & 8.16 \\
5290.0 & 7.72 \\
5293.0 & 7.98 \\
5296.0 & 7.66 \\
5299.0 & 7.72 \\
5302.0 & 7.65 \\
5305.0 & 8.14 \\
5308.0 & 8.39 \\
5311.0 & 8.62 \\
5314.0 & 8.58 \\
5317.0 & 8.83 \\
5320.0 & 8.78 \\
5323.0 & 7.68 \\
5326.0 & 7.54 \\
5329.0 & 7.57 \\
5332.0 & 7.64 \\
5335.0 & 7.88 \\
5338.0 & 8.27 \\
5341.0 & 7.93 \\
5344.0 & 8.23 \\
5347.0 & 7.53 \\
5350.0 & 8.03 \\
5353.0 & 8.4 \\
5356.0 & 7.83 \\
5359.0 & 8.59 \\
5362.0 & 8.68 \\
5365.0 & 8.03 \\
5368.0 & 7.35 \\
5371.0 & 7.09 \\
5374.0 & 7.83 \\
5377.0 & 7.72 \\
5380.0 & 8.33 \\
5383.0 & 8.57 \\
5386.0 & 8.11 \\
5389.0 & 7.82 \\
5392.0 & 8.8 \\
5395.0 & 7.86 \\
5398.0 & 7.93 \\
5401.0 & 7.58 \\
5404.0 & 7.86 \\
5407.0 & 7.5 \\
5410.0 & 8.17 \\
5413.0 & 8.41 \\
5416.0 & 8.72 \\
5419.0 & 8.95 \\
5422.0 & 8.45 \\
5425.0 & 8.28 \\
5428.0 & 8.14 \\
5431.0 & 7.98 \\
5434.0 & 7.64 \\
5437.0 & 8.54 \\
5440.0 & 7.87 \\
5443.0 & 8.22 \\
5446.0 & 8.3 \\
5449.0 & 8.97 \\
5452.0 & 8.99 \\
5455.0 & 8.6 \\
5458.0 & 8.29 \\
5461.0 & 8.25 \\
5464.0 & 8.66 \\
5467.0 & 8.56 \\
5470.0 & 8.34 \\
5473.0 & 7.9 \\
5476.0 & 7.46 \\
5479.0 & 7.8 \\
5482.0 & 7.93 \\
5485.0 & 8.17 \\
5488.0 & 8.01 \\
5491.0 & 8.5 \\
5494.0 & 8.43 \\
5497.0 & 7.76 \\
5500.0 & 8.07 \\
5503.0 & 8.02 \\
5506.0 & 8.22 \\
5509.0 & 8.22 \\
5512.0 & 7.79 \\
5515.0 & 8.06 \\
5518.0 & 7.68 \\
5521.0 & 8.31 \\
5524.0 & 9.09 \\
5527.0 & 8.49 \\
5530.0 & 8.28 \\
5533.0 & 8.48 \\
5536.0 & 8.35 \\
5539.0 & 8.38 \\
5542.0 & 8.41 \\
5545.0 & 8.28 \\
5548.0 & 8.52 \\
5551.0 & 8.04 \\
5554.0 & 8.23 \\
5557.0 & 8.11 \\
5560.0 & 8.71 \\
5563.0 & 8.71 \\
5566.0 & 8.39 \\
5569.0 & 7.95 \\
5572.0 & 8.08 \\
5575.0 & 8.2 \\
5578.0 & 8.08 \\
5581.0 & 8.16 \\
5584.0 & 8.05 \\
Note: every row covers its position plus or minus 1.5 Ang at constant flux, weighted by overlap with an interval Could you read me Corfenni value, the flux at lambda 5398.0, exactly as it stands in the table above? 7.93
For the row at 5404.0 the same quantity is 7.86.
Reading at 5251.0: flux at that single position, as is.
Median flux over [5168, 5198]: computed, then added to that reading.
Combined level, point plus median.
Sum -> 13.6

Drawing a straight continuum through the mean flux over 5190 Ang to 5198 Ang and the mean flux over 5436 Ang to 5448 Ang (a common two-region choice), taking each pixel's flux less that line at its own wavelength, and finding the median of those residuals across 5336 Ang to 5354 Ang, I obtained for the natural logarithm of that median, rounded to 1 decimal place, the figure -1.5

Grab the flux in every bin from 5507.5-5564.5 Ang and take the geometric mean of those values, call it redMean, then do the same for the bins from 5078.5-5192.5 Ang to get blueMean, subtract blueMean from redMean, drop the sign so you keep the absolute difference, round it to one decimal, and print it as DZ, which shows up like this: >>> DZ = 1.6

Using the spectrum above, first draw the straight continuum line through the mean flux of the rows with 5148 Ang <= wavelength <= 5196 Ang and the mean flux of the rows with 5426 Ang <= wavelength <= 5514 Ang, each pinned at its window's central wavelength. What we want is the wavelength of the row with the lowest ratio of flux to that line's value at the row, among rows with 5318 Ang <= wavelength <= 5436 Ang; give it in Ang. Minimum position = 5371.0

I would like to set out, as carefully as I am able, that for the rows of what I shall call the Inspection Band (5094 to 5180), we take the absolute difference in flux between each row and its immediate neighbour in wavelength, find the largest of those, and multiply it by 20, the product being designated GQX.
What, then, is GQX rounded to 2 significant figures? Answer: 28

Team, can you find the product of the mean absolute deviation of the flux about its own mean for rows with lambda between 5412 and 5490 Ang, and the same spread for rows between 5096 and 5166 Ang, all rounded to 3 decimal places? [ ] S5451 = 0.130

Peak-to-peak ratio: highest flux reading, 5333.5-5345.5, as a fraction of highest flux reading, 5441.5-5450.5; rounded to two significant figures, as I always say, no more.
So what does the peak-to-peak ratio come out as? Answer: 0.92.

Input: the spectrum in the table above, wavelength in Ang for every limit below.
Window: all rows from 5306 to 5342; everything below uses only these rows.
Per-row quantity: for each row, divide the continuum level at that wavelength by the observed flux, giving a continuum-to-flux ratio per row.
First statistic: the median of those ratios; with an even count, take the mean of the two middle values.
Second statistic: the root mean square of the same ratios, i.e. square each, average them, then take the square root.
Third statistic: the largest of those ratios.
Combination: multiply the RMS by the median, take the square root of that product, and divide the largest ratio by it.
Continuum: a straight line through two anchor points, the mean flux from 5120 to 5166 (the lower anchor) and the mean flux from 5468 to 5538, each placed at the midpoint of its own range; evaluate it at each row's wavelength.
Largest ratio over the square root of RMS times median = 1.07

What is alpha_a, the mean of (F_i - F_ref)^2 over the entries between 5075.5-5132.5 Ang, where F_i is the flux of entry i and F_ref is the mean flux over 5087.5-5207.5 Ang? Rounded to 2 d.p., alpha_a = 0.37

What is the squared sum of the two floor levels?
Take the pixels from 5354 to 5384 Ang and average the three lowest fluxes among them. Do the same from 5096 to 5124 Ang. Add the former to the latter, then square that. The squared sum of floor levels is 187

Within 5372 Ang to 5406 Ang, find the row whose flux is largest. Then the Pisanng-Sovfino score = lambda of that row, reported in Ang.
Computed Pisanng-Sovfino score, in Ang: 5392.0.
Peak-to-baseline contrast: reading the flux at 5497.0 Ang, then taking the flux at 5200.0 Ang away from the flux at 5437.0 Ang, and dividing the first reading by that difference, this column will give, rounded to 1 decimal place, 6.3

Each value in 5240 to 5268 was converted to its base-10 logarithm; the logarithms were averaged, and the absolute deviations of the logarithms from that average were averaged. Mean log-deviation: 0.018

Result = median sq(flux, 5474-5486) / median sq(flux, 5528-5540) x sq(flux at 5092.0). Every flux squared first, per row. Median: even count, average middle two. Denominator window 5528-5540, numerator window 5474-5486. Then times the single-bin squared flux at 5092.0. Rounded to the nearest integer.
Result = 52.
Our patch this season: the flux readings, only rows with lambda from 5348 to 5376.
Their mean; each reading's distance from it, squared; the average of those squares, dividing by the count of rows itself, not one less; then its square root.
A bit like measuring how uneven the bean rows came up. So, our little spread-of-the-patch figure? 0.50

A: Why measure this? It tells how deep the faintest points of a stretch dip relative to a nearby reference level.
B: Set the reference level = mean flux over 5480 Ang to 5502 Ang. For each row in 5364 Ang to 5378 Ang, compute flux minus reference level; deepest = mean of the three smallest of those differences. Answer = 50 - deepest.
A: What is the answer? 50.7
